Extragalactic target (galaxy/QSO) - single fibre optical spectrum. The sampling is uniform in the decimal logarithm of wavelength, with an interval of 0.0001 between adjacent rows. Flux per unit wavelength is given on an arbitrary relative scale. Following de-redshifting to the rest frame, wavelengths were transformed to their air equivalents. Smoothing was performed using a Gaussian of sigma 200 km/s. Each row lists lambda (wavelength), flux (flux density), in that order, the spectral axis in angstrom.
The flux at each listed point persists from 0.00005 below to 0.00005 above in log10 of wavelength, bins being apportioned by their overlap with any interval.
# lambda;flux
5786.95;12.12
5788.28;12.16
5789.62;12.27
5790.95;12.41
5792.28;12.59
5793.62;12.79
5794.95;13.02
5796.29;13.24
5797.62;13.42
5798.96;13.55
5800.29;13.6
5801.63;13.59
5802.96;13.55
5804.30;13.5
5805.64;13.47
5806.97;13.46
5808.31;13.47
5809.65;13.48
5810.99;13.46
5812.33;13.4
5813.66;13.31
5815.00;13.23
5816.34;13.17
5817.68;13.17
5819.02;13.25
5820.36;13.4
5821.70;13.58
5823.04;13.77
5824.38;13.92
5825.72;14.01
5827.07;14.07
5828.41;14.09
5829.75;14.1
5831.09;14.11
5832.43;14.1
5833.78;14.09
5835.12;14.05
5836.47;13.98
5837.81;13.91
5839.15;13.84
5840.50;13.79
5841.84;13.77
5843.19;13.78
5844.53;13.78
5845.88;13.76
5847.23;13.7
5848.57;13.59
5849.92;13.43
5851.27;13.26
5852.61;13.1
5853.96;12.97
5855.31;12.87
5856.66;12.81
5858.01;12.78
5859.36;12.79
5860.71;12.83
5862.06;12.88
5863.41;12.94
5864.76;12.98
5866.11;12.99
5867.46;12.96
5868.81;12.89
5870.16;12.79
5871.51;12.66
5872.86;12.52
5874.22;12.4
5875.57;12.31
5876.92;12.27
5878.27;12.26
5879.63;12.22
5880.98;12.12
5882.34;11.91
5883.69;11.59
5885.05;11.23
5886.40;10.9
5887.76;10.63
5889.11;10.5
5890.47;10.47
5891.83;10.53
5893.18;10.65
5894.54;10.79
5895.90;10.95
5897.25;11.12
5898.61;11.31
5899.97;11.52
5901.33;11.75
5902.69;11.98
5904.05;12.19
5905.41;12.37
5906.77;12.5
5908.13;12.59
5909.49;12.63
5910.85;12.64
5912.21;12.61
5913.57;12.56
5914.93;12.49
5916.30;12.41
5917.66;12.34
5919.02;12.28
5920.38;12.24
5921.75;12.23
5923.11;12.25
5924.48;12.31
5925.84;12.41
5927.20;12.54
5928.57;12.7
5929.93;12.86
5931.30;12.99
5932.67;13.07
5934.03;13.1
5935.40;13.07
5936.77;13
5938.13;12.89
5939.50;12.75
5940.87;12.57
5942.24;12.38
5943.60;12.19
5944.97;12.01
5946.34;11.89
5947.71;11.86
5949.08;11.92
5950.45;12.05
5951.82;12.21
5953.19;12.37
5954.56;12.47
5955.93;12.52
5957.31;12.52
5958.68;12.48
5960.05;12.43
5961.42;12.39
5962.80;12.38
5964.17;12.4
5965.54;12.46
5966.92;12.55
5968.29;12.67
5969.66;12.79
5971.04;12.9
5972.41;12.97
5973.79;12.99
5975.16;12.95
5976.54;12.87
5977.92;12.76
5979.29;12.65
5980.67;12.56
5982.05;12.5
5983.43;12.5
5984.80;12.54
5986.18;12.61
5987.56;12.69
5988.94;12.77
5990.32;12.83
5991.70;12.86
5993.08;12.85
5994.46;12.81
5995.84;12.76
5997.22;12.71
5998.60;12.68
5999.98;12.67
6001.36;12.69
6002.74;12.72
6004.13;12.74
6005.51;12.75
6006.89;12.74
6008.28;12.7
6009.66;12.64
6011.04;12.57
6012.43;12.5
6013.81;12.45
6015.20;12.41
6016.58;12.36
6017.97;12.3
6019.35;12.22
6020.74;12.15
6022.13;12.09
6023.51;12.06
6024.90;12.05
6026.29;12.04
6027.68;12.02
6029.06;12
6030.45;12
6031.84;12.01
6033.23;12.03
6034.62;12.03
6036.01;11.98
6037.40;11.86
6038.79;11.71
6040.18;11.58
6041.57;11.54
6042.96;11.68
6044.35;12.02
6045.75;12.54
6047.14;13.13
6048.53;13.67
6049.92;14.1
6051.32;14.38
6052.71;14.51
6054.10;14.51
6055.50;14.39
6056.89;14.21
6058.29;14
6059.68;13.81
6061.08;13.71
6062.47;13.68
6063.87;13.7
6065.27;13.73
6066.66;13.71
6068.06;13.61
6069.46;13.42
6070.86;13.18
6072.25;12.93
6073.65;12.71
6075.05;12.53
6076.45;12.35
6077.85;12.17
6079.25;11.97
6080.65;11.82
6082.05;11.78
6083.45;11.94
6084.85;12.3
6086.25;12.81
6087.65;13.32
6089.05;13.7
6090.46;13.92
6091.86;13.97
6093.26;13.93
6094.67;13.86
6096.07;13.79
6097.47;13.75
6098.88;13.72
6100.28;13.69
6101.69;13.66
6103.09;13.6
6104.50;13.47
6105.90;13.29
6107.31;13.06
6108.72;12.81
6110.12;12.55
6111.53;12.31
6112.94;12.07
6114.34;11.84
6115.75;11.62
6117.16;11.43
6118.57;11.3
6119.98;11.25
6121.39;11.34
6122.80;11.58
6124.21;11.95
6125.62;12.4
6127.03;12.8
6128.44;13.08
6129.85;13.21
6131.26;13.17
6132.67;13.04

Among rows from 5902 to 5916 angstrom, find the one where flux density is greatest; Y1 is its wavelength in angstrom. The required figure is 5910.85 angstrom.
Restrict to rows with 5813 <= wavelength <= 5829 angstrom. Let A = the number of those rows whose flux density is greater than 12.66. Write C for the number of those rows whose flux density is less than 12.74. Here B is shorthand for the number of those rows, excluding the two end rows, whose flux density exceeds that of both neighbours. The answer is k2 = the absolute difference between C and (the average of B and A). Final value 6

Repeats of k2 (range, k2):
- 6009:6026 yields 12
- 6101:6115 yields 1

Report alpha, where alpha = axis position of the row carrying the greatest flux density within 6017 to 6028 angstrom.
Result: 6017.97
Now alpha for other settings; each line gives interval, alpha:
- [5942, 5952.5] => 5942.24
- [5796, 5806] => 5800.29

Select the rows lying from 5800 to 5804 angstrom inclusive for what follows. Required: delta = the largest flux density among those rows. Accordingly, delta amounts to 13.6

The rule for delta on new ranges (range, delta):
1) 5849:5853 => 13.43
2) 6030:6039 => 12.03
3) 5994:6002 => 12.81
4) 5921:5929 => 12.7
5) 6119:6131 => 13.21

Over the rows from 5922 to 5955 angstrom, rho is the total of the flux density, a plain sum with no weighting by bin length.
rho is 300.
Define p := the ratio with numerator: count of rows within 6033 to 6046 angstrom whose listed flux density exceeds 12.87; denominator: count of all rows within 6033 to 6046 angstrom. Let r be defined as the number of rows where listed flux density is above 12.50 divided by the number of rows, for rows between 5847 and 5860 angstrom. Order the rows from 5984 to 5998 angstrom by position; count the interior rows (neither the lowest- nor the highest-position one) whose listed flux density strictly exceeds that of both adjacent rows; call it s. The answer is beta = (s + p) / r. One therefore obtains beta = 1.0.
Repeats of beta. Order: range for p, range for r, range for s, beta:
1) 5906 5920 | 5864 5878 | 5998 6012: 1.4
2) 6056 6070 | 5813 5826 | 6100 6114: 1.0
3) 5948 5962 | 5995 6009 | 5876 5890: 0.0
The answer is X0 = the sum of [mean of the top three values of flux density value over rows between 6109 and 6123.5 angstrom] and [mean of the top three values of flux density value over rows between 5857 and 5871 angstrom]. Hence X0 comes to 25.3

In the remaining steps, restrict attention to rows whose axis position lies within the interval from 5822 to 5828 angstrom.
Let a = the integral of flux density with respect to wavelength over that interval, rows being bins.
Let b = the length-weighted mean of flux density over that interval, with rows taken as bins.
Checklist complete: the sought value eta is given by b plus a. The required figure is 97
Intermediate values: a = 84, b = 13.9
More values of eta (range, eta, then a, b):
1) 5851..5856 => 78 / 65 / 13.0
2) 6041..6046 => 71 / 59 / 11.9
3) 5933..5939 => 91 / 78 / 13.0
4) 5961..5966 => 74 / 62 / 12.4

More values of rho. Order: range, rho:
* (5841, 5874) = 315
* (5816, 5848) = 331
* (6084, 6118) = 314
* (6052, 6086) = 317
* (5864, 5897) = 284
